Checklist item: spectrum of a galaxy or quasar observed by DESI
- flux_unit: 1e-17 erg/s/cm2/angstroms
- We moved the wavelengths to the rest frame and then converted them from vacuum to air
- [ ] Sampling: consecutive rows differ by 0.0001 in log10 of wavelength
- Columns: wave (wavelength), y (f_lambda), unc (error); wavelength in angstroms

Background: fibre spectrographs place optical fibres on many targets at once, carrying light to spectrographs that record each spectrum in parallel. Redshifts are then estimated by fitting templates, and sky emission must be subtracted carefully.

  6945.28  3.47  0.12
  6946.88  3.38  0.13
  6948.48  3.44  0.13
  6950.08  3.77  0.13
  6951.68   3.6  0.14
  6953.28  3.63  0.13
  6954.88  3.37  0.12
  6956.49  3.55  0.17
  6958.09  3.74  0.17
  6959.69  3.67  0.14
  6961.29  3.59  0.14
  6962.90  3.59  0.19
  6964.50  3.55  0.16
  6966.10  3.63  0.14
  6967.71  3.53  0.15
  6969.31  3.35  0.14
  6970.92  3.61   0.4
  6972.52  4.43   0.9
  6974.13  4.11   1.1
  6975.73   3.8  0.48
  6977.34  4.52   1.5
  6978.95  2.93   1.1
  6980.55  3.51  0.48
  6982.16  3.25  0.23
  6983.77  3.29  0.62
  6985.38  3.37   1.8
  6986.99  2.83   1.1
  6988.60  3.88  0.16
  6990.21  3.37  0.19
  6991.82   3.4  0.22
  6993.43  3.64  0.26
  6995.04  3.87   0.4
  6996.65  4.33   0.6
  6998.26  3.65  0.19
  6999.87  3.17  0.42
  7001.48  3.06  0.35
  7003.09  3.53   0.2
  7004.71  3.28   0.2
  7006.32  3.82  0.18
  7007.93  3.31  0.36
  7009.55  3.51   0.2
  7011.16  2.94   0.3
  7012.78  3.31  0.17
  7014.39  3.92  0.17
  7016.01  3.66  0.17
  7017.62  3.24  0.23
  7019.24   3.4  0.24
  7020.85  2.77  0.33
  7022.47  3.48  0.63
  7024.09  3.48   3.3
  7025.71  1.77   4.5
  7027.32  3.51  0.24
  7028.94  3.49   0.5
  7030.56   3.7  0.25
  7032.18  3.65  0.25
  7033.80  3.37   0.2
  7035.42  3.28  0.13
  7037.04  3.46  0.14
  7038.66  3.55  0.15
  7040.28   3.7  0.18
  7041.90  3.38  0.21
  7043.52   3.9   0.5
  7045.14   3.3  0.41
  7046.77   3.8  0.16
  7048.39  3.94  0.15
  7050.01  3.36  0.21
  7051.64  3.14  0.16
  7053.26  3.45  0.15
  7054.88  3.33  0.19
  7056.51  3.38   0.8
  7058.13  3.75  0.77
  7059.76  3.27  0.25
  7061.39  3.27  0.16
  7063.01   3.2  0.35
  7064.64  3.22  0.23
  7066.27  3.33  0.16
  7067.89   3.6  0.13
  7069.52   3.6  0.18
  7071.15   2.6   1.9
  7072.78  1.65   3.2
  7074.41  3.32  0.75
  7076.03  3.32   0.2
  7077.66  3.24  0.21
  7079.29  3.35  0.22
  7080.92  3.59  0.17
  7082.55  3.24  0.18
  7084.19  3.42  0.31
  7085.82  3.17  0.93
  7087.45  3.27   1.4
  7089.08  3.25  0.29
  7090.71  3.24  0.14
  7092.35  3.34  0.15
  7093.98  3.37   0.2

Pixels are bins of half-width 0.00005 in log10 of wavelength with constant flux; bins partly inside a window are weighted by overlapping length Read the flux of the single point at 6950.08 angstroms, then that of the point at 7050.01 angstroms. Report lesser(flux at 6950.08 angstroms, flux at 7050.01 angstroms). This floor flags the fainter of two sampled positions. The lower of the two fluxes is 3.36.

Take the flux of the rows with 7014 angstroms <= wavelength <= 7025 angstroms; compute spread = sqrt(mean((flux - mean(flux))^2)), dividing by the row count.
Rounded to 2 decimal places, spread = 0.33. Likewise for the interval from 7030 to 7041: 0.15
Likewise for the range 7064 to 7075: 0.65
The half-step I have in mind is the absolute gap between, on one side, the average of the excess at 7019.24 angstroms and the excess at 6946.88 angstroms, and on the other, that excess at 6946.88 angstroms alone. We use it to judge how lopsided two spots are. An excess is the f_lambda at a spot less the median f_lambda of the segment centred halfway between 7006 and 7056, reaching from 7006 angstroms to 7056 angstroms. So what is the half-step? 0.01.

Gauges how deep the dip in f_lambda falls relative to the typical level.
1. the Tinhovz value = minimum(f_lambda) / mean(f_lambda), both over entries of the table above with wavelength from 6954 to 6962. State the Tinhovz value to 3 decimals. 0.940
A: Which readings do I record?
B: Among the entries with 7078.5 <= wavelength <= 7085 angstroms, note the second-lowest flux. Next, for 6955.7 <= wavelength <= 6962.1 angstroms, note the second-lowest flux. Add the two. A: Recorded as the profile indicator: 6.9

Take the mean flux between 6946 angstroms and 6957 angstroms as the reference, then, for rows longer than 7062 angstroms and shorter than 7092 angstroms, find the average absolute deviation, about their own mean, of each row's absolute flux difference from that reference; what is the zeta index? 0.235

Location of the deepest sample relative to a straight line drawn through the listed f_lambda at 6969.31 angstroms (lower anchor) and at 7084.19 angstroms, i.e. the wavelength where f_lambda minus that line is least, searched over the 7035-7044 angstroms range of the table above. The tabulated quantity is 7035.42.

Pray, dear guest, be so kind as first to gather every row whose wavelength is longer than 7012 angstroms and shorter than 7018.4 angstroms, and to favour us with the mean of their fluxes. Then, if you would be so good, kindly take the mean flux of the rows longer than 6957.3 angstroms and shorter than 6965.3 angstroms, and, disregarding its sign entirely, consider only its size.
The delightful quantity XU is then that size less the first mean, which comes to 0.1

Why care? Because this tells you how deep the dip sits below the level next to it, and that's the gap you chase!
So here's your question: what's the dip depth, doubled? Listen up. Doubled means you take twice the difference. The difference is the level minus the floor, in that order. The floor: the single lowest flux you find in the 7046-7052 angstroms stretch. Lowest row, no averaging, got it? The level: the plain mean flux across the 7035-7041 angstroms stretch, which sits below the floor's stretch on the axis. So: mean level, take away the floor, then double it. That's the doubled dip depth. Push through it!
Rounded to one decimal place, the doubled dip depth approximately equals 0.7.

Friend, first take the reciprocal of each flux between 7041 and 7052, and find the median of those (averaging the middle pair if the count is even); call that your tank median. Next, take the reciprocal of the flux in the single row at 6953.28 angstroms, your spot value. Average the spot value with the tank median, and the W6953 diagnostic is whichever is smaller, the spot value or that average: 0.28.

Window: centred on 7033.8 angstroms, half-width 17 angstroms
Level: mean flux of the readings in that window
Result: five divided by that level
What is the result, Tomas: 1.47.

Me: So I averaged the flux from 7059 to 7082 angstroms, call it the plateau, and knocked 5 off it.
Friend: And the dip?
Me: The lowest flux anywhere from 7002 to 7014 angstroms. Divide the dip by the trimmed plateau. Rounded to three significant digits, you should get -1.62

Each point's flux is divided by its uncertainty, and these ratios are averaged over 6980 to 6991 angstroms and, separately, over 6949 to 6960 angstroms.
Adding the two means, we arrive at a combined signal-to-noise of 36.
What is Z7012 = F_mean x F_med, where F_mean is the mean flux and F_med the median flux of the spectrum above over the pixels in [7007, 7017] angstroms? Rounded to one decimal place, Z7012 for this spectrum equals 11.7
